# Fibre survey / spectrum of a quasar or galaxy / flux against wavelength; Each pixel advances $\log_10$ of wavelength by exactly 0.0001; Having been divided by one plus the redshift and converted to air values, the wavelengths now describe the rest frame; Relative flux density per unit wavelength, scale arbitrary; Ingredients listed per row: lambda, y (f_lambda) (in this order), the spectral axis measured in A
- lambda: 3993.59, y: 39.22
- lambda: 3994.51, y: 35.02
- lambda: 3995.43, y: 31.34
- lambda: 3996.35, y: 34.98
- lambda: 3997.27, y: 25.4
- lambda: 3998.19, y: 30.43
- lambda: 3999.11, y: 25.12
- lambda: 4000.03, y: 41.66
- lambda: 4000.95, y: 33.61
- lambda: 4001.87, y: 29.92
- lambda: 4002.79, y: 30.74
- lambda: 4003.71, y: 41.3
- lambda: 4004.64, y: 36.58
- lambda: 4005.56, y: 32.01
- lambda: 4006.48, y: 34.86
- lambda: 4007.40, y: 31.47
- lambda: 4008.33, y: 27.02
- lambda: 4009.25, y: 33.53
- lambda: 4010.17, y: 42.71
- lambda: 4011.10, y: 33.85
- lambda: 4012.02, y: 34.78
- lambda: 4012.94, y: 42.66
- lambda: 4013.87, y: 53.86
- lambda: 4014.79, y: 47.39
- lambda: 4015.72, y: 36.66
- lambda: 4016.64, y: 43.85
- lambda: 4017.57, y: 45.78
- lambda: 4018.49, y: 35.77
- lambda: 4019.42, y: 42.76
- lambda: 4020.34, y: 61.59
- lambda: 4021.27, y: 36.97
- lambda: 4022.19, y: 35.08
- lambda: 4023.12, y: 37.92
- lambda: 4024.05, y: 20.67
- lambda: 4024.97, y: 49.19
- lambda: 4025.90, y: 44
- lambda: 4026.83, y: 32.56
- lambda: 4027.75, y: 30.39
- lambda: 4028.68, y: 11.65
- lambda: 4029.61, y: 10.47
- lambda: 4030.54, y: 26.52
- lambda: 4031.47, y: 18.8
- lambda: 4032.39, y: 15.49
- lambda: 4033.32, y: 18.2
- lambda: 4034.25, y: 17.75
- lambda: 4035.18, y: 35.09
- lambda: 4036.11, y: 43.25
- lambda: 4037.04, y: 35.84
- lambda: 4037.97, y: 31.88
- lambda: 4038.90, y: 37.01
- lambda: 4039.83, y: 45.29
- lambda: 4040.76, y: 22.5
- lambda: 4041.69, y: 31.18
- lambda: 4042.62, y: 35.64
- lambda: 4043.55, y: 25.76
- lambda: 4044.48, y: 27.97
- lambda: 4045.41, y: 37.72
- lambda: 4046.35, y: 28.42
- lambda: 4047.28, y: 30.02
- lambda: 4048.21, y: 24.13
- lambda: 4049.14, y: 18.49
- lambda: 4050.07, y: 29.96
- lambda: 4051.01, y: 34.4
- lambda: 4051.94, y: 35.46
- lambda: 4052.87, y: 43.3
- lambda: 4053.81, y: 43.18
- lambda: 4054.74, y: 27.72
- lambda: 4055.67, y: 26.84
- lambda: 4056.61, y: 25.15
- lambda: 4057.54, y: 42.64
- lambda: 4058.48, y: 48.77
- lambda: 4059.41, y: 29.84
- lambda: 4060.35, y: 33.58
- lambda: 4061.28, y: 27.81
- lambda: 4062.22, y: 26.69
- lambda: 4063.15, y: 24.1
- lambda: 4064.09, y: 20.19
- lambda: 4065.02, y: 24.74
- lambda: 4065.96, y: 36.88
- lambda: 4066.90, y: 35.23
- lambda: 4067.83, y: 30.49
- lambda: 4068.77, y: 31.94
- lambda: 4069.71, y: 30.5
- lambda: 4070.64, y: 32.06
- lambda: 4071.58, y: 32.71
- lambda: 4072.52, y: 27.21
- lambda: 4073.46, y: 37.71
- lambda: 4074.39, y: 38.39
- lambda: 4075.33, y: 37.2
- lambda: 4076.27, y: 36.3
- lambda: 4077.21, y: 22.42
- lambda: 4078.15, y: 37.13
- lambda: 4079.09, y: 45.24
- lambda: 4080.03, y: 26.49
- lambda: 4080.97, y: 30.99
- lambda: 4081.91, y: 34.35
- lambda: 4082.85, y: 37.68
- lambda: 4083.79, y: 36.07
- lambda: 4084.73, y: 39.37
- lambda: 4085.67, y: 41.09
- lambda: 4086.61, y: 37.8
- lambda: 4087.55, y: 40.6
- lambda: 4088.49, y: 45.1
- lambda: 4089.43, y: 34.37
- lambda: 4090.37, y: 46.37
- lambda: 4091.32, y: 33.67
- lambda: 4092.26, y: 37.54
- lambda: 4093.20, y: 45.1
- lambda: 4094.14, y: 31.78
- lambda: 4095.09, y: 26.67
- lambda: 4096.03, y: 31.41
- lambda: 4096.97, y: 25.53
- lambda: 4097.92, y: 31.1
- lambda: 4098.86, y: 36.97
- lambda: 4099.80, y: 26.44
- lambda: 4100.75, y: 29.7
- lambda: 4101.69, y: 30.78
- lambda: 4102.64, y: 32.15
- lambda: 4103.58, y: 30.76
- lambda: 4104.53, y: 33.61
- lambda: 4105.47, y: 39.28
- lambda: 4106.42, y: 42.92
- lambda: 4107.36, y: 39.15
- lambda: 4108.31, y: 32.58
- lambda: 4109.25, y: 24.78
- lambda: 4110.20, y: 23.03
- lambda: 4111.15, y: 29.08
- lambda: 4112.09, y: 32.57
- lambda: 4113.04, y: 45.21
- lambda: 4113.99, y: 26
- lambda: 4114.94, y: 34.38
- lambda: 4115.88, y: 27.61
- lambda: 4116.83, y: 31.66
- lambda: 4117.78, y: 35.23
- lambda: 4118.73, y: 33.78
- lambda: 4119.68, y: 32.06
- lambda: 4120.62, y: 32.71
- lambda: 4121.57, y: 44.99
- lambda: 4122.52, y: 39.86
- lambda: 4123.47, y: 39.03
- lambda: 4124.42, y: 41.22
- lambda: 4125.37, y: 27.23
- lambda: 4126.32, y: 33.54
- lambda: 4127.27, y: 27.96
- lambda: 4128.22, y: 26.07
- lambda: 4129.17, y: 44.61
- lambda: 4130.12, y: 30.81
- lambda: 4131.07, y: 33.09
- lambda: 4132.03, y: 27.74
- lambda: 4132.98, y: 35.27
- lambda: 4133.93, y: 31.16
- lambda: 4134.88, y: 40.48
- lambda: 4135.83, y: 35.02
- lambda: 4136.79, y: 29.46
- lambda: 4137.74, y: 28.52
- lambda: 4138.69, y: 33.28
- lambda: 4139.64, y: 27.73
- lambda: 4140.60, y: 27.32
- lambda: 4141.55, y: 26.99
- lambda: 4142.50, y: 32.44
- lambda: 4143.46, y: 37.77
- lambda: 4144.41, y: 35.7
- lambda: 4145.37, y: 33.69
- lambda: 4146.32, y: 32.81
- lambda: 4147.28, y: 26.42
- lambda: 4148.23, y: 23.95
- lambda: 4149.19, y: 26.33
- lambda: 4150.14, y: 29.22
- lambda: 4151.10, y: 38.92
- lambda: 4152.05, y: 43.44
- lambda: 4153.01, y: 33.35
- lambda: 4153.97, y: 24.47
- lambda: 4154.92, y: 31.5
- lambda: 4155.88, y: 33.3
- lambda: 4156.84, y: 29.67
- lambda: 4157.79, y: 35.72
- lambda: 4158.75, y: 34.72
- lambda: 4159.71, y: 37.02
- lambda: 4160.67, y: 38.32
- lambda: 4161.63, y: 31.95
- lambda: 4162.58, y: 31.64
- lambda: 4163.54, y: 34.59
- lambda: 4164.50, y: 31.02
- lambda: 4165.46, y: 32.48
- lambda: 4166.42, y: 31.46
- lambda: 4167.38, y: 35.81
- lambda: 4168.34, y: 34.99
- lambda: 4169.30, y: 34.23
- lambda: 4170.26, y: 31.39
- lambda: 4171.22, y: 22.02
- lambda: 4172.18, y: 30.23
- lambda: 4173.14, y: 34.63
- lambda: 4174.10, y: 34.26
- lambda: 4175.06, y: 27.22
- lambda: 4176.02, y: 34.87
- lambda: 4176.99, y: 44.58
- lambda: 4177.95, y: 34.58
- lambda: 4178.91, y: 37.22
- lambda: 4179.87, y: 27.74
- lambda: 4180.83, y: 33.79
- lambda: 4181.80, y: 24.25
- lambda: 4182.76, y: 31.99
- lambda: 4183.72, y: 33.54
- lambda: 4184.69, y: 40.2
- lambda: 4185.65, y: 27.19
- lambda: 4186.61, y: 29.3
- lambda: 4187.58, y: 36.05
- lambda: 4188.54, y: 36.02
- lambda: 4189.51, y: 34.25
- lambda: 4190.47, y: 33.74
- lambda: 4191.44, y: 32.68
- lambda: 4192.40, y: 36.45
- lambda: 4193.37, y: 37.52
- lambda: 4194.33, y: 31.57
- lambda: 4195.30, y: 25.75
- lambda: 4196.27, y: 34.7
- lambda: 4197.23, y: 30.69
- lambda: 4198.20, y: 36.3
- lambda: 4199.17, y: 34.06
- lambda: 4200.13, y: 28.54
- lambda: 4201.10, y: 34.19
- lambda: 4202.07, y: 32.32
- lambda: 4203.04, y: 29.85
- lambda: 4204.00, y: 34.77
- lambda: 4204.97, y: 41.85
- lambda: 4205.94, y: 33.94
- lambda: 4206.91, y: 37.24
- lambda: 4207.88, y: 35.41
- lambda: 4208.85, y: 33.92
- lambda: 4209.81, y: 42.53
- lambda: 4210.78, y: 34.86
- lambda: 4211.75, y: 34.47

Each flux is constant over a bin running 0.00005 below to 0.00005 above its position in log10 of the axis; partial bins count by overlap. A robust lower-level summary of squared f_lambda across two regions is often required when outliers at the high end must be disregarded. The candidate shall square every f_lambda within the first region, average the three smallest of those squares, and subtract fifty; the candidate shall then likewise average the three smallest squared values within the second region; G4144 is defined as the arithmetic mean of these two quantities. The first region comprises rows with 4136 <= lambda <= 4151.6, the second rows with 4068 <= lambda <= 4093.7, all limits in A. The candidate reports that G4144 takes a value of 627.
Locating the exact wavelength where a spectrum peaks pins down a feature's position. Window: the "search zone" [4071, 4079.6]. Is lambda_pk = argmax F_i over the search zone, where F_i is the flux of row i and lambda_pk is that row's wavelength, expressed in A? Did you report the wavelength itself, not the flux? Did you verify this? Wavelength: 4079.09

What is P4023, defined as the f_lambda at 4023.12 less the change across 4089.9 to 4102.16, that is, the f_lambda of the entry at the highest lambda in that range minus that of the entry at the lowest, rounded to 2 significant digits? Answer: 54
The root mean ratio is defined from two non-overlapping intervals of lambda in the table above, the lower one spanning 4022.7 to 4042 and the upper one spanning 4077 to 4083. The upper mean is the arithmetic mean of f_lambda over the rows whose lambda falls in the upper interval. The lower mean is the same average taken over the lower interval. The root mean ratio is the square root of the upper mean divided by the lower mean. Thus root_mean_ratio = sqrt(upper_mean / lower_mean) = 1.07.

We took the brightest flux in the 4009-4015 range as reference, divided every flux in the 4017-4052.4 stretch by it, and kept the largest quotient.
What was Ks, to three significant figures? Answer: 1.14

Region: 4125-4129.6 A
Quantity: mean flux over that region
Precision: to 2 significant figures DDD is 32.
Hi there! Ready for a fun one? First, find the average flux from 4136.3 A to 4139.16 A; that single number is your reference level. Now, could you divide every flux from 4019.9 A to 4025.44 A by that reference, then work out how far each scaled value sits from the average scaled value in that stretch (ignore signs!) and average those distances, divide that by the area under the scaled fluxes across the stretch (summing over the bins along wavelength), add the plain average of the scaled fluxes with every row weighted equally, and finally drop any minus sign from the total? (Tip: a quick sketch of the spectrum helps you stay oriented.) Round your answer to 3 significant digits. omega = 1.37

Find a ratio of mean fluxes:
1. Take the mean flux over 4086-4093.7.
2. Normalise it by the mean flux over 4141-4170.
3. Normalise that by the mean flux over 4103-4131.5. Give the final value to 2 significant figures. 0.036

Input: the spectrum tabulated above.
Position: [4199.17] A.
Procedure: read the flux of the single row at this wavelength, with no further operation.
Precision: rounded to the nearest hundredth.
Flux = 34.06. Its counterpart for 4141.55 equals 26.99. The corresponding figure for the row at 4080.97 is 30.99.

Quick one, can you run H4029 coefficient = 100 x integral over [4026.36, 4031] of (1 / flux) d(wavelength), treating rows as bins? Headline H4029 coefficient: 26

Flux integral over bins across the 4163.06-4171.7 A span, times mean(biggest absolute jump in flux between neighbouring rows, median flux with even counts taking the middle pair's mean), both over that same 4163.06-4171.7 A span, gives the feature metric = 5782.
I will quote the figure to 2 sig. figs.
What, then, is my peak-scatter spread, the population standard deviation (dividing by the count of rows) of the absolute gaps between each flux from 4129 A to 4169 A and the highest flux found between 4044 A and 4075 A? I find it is 4.6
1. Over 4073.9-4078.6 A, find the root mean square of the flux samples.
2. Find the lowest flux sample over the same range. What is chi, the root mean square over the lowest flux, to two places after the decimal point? 1.55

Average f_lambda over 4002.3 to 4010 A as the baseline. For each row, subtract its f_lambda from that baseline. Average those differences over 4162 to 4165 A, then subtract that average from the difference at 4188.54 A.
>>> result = -3.6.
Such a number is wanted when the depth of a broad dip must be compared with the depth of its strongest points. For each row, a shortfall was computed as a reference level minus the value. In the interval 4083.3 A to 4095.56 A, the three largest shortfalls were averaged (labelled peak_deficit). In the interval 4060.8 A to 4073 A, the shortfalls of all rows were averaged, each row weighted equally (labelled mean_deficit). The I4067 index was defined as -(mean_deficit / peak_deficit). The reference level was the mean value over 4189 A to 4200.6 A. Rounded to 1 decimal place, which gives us -1.6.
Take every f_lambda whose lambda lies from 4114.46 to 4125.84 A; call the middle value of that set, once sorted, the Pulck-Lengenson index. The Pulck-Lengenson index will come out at 34.1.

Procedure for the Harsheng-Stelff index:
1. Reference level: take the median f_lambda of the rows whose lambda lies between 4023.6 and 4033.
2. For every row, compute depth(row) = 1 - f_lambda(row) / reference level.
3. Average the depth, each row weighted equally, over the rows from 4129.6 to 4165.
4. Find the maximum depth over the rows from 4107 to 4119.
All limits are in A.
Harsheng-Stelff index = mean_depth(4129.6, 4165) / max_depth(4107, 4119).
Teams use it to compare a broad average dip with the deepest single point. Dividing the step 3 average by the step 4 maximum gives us -15.4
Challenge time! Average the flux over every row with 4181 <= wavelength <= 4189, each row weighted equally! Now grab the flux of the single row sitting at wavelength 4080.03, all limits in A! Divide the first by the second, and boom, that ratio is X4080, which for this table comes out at 1.2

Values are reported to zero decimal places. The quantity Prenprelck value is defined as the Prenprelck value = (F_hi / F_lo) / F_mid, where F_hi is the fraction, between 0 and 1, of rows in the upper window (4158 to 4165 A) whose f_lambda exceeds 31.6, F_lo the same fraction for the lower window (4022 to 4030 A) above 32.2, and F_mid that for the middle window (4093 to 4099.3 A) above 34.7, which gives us 5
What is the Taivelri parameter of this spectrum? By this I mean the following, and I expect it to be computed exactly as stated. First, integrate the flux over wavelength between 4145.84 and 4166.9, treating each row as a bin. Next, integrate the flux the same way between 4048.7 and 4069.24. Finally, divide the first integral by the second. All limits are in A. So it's 1.05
